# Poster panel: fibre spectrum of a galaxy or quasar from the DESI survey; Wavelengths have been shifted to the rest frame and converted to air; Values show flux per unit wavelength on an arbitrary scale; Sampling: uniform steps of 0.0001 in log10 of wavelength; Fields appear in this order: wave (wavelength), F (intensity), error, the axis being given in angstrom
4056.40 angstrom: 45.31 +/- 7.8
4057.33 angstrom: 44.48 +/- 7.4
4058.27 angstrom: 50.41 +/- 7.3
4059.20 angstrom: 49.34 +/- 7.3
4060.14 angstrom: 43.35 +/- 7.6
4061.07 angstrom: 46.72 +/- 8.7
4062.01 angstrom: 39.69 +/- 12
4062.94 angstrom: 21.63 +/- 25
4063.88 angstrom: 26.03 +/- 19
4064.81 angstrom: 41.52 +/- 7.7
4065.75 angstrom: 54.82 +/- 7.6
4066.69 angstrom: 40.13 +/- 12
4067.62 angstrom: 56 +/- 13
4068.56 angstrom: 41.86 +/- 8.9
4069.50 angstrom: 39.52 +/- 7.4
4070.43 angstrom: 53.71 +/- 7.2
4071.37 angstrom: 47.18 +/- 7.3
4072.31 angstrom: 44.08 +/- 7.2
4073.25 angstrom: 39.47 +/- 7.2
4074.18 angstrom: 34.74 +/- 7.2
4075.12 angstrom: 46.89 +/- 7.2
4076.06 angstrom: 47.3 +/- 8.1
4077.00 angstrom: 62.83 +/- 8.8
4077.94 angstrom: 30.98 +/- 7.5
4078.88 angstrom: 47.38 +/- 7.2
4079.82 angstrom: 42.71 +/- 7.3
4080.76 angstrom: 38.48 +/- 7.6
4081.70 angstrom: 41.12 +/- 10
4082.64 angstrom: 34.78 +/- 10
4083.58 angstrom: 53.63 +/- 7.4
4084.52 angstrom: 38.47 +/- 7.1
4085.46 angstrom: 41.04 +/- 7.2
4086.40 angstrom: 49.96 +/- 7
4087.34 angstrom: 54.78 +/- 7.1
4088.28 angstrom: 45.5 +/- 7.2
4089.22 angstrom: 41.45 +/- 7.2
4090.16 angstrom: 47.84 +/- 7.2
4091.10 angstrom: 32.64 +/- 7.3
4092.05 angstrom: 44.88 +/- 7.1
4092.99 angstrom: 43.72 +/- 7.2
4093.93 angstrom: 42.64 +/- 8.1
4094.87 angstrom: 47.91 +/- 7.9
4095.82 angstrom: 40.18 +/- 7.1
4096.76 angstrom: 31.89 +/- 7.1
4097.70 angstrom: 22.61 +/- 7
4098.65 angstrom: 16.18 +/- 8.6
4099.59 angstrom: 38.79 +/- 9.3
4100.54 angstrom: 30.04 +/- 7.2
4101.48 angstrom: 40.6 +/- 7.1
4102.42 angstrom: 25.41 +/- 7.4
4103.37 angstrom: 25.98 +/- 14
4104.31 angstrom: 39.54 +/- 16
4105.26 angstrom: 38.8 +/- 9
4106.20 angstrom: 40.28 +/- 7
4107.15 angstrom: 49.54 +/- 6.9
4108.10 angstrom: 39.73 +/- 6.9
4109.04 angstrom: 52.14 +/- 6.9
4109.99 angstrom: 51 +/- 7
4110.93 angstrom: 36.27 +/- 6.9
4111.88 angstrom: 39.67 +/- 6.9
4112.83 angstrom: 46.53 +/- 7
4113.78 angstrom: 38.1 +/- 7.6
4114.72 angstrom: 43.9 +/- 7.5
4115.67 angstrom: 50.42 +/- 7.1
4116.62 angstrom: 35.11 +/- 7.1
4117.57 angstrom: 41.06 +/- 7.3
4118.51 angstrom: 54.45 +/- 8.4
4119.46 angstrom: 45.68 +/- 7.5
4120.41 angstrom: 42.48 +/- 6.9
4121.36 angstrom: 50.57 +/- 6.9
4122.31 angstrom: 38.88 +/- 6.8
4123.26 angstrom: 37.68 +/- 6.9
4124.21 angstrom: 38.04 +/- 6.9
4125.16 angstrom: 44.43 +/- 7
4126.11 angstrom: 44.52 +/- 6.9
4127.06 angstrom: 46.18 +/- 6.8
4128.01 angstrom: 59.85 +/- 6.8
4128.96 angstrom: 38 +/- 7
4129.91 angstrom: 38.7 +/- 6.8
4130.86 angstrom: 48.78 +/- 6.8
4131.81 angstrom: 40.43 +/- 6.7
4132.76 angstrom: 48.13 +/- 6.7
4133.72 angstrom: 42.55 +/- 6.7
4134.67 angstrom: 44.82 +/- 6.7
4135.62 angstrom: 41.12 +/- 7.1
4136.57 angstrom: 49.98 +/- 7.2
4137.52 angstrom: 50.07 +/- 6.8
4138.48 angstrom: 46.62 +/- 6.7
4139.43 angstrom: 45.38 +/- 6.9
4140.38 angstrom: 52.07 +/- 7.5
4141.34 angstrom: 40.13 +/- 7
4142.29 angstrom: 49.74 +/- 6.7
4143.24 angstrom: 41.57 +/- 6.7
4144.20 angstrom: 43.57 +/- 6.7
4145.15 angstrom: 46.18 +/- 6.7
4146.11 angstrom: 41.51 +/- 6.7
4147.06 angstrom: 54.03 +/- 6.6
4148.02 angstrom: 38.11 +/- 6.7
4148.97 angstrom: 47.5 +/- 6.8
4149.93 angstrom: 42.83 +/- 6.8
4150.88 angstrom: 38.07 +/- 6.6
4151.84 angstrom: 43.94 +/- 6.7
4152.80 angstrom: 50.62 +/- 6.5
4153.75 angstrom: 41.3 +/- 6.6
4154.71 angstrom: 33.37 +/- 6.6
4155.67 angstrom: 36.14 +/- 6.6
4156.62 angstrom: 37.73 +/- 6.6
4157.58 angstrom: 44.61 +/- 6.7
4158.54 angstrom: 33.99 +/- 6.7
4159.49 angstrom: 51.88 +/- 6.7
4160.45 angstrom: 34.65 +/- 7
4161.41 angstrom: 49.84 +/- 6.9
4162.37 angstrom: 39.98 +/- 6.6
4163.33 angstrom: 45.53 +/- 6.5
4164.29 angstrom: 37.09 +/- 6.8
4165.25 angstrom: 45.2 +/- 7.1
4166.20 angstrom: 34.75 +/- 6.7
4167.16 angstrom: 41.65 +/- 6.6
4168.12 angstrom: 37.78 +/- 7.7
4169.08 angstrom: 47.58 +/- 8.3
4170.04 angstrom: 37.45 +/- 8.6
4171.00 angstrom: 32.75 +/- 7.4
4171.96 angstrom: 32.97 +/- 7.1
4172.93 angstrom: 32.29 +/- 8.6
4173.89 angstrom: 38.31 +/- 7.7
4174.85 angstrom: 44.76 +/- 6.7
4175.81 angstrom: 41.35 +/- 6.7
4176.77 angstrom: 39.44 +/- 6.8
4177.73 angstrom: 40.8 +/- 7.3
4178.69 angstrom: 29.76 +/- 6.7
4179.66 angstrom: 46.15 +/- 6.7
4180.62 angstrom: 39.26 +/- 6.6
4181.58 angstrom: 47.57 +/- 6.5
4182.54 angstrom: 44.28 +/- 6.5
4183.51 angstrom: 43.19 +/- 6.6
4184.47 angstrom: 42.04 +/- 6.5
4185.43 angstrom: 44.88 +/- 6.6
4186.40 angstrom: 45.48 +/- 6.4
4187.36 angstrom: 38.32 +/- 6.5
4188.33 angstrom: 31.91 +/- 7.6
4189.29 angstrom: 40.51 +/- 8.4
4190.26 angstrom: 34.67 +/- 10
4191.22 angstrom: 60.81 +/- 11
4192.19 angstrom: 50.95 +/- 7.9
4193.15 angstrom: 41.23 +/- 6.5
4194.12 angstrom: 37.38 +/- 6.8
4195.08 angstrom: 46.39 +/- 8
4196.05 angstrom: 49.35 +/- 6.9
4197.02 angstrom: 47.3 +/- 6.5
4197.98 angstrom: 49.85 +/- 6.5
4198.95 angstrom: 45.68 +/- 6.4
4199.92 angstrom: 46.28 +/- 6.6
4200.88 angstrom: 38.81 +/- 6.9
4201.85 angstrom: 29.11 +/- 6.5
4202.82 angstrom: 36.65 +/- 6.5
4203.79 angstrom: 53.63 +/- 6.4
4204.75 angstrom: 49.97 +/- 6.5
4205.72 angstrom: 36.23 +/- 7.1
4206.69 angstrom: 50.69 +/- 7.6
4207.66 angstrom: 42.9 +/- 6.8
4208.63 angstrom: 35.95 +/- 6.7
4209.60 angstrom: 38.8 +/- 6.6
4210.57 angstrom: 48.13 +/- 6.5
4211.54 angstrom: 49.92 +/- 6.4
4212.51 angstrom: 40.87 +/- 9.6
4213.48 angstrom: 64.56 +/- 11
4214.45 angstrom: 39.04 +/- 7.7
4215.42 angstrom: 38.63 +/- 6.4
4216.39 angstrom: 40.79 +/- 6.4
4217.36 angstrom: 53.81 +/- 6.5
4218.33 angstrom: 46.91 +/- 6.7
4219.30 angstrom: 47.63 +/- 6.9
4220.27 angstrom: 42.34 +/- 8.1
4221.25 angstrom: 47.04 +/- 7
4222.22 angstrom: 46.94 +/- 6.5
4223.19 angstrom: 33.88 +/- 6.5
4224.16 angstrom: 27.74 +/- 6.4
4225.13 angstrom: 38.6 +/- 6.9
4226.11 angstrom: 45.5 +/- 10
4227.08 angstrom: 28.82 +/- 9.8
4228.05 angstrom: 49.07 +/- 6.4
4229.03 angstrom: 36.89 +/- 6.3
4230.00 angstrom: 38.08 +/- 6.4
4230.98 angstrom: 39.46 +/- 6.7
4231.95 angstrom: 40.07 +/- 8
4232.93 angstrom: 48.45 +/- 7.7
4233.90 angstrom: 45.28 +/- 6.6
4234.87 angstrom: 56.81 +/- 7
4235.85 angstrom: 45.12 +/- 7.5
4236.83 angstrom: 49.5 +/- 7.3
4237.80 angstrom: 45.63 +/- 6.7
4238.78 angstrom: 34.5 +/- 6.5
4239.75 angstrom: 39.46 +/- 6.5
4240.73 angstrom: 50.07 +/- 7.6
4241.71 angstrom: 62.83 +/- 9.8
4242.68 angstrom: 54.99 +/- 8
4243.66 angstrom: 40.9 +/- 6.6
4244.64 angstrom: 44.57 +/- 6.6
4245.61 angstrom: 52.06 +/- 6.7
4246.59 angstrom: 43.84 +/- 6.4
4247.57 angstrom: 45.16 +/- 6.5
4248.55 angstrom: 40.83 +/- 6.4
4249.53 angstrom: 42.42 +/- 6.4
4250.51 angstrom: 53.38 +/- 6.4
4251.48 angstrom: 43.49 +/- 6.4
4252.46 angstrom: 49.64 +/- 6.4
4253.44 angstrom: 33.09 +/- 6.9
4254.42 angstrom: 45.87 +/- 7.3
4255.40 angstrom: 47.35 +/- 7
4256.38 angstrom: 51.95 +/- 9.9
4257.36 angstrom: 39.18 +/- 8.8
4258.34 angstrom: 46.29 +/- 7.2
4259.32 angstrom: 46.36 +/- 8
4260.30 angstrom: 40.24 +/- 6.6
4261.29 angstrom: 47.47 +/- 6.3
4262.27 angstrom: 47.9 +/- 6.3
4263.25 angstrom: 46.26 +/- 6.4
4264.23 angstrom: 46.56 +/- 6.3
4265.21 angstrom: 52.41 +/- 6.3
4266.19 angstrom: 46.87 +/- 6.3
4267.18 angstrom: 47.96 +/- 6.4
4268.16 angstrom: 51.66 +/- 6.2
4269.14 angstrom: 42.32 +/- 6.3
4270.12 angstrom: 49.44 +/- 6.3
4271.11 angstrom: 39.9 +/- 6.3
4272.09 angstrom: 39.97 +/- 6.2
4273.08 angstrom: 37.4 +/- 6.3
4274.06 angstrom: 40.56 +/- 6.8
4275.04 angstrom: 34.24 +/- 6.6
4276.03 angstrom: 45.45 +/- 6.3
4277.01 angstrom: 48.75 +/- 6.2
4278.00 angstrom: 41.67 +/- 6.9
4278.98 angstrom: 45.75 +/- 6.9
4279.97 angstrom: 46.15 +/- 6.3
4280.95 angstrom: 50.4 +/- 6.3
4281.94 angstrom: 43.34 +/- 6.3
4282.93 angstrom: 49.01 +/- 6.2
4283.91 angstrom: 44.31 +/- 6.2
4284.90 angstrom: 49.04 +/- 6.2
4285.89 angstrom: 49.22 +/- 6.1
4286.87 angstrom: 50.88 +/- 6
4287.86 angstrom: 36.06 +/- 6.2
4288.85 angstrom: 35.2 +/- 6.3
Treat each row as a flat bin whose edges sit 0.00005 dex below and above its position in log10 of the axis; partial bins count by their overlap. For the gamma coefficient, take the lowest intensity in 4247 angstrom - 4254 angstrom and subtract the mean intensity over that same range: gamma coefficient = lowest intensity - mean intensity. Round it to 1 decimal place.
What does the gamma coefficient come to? -10.9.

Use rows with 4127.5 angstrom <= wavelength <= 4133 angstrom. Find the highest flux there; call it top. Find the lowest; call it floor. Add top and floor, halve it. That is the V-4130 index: 49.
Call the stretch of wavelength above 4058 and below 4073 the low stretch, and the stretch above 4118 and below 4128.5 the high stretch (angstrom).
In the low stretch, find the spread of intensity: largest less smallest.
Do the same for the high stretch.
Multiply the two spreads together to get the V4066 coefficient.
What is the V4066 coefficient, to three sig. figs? 762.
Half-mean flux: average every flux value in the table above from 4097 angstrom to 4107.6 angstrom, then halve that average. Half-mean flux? 16.7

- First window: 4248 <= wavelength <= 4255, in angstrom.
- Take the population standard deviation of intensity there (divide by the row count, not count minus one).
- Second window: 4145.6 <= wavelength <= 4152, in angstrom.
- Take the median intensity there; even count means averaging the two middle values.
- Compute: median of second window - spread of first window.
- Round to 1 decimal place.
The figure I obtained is 36.8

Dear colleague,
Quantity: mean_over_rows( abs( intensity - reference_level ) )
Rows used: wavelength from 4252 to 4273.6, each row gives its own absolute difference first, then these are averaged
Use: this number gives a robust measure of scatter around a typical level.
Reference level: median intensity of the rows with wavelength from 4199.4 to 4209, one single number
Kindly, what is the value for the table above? 5.8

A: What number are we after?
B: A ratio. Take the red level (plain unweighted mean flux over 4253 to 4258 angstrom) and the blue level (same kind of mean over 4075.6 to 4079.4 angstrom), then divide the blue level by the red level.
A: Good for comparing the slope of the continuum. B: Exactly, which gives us 1.08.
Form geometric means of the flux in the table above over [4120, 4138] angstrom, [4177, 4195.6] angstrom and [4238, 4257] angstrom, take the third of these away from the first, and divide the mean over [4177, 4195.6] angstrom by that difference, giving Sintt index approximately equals -29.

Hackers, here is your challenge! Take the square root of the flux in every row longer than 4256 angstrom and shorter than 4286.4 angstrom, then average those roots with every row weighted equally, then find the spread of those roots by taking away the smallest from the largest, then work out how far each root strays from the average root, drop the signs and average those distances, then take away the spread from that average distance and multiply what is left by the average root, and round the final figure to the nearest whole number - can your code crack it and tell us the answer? -7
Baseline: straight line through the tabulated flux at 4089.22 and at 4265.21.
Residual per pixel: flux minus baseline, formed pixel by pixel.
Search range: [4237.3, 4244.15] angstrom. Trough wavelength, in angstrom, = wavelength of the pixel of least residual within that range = 4238.78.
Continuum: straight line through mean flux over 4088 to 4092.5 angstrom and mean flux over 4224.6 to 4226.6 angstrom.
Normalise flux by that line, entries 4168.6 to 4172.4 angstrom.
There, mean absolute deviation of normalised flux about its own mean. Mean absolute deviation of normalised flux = 0.12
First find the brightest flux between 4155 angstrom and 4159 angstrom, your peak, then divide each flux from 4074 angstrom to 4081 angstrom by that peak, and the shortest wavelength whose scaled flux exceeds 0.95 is 4075.12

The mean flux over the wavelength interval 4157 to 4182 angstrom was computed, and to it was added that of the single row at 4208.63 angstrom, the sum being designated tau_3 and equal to 76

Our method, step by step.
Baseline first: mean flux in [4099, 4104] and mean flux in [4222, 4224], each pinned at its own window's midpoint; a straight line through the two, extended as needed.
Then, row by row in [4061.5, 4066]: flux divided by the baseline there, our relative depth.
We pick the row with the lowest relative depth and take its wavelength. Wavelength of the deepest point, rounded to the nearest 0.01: 4062.94 angstrom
